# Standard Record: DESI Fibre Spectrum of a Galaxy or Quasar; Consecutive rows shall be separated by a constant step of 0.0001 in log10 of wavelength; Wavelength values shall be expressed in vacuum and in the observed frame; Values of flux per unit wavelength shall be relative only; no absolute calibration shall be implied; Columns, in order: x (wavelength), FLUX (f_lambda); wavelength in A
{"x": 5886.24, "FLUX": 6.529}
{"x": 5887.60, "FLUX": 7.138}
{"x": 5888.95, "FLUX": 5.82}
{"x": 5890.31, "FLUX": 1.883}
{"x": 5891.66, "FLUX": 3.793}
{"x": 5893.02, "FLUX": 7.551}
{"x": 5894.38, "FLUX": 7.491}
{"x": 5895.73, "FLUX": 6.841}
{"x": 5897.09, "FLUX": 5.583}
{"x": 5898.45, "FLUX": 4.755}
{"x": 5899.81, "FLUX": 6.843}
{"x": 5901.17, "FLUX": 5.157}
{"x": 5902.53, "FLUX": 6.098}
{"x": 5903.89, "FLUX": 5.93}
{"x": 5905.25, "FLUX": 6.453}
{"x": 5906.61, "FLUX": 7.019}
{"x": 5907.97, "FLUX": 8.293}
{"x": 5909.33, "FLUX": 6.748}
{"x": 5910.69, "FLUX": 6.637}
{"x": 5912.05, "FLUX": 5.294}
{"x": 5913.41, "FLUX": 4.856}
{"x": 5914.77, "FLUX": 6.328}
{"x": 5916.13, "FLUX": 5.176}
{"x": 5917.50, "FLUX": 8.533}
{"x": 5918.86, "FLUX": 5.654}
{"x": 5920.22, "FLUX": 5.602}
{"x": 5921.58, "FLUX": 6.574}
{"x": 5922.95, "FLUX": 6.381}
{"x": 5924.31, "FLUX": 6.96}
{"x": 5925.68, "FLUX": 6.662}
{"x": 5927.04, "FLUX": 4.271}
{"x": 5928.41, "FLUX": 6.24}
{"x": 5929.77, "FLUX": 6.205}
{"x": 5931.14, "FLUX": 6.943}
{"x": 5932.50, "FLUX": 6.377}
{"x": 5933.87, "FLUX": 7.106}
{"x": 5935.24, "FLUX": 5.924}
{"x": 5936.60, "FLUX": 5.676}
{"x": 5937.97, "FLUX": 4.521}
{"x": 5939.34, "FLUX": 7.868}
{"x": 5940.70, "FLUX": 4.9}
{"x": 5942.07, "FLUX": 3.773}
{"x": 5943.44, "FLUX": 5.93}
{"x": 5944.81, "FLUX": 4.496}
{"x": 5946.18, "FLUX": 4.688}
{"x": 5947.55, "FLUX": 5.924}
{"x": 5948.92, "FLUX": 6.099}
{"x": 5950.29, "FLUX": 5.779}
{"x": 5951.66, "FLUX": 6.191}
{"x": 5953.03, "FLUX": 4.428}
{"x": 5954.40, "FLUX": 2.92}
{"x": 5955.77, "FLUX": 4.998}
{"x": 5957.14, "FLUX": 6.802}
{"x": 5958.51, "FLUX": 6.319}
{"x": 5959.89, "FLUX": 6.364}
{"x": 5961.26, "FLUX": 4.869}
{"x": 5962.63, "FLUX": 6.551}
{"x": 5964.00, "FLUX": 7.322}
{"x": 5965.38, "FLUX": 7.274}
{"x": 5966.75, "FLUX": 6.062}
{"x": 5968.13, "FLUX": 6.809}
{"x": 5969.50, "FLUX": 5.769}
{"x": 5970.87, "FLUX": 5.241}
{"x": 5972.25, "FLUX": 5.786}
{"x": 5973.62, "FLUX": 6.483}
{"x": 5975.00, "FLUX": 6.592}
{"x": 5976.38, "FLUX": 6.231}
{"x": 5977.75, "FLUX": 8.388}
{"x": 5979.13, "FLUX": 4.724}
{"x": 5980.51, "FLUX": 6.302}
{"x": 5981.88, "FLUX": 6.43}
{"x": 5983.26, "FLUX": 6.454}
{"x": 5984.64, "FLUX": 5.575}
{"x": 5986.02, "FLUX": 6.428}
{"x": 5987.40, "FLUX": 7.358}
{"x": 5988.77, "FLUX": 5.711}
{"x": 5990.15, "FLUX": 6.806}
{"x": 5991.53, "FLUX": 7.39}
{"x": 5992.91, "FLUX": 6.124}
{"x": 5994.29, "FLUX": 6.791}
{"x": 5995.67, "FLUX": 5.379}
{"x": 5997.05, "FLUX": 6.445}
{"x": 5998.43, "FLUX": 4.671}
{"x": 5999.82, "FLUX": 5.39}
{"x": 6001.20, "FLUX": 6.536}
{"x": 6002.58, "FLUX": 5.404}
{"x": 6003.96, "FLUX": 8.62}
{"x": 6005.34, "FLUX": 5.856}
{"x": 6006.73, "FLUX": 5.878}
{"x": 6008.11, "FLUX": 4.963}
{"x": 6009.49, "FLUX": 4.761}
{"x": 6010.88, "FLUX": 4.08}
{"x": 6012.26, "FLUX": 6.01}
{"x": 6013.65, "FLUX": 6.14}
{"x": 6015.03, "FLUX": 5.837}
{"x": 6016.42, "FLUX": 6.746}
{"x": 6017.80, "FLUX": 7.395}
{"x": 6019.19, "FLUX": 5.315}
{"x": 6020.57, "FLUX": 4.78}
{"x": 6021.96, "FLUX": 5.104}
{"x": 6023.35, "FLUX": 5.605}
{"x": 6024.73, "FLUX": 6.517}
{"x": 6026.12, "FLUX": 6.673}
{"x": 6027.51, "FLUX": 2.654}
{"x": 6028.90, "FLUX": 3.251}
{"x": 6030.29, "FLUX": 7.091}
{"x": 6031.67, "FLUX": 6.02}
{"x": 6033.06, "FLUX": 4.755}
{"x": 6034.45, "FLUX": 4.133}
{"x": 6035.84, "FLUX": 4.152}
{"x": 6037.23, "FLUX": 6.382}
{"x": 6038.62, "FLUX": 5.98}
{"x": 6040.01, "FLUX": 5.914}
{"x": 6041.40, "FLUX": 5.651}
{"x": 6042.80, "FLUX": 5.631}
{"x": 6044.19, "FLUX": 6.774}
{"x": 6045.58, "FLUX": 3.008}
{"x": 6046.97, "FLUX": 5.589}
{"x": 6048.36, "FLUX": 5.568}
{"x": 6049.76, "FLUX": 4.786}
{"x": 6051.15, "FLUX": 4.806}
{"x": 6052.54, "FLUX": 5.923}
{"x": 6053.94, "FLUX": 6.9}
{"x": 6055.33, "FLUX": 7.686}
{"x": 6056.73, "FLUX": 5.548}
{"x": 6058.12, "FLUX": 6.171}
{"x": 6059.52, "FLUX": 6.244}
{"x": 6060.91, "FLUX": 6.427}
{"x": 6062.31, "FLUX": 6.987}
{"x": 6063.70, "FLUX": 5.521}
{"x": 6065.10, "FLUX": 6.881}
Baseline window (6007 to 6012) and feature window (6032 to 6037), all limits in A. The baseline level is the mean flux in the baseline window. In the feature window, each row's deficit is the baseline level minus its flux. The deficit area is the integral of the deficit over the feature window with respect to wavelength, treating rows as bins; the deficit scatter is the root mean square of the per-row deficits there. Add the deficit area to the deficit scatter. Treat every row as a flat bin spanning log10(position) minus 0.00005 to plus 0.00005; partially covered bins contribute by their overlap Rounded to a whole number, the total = 1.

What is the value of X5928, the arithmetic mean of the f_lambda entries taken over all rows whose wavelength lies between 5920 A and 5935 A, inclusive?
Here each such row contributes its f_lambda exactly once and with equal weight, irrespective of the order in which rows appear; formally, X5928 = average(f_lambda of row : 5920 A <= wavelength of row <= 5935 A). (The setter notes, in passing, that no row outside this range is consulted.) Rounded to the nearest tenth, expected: 6.3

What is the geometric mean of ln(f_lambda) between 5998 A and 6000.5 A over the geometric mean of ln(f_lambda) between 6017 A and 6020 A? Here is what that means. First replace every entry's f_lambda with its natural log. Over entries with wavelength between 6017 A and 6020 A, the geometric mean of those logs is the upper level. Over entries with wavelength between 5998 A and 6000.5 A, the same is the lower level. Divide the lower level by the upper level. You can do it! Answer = 0.88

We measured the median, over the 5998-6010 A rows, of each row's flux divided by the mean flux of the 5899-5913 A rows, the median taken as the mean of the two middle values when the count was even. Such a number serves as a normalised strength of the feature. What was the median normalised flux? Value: 0.84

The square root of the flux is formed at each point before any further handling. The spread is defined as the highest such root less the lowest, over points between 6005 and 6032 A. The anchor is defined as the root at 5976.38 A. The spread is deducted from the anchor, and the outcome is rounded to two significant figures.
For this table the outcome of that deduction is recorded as 1.4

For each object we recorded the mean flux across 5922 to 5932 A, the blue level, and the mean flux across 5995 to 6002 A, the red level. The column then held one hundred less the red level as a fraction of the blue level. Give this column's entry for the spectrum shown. 99.09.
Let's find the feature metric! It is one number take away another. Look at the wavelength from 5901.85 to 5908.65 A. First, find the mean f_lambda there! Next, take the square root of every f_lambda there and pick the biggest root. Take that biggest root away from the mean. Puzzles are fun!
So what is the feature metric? 3.88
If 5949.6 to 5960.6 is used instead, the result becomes 2.87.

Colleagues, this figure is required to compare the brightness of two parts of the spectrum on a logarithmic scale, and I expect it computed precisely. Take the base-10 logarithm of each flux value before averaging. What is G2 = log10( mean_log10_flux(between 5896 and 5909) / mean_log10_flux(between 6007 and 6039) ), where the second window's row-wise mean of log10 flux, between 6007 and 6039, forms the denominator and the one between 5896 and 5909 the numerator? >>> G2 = 0.04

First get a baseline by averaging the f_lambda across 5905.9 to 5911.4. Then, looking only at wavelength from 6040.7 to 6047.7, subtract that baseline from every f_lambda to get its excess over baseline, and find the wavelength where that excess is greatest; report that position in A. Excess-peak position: 6044.19 A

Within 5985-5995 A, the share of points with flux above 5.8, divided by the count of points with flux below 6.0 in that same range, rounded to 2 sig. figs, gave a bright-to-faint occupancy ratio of 0.86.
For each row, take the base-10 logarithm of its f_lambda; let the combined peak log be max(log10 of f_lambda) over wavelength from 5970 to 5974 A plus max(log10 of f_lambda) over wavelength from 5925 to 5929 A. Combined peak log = 1.64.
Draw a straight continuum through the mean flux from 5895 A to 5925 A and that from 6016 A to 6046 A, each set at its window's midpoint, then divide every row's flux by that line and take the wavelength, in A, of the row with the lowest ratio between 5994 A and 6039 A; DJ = 6027.51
